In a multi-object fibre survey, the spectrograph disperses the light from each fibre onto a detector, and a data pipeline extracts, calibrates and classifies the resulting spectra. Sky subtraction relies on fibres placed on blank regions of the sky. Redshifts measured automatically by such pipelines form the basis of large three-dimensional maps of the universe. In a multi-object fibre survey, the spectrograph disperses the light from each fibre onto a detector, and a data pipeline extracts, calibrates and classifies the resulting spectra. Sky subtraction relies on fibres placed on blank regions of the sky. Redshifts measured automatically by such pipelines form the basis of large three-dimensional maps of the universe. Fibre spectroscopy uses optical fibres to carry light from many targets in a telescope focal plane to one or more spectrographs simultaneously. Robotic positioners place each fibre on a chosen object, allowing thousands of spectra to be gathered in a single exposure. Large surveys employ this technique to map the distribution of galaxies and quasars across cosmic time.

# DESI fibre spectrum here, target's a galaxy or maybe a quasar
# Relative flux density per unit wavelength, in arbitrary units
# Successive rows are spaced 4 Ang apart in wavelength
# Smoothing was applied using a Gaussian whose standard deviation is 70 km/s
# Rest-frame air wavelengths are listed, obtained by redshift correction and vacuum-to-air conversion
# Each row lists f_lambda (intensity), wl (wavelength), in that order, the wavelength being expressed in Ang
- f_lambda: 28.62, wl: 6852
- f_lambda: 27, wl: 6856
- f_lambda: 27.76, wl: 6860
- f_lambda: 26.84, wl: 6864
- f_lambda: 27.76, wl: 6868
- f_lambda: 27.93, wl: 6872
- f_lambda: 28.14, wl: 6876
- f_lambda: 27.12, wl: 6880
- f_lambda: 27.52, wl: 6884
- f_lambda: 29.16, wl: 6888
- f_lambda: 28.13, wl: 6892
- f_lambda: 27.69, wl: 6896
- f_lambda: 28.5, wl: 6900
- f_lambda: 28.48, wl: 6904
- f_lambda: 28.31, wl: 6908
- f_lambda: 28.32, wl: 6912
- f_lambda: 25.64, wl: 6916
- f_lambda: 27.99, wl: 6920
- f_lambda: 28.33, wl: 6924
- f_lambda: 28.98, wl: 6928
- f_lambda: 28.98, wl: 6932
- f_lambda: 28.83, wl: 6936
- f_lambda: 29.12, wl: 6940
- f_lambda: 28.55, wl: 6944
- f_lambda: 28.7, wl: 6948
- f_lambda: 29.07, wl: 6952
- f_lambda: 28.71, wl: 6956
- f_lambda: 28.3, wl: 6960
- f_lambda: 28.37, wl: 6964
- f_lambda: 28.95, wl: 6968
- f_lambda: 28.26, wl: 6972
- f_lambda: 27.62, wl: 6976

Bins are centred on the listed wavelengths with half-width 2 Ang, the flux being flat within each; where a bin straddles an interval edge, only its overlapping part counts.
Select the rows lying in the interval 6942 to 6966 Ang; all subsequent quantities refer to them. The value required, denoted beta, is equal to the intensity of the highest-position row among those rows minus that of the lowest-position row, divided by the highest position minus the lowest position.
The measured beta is -0.009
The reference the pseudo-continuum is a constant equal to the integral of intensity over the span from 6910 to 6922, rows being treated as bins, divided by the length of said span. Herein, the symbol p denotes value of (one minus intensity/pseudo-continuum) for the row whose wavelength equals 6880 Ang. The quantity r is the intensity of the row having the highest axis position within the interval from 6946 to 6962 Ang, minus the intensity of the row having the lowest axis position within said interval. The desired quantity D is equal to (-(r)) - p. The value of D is 0.4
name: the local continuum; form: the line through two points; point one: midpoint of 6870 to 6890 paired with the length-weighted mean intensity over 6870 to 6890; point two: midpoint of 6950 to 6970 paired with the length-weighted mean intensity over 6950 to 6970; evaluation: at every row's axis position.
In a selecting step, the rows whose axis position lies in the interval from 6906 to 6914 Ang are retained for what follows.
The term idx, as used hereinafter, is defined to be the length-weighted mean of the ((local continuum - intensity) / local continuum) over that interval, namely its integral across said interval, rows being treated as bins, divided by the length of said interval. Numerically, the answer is -0.003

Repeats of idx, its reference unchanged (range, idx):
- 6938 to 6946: -0.011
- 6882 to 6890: -0.011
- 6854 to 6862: 0.014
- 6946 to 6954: -0.010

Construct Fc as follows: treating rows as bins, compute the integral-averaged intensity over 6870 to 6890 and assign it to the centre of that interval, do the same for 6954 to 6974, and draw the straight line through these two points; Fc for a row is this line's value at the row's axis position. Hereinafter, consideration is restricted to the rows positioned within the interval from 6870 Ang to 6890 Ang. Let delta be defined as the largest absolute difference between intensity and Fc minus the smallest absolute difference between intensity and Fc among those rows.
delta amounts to 1.1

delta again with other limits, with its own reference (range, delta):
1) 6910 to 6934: 2.5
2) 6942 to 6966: 0.5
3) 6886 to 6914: 1.1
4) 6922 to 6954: 0.7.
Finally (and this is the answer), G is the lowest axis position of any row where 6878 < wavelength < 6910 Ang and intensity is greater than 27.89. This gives 6888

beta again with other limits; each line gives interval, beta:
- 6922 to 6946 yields 0.011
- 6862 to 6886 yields 0.034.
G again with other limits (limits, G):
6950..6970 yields 6952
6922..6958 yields 6924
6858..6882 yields 6872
